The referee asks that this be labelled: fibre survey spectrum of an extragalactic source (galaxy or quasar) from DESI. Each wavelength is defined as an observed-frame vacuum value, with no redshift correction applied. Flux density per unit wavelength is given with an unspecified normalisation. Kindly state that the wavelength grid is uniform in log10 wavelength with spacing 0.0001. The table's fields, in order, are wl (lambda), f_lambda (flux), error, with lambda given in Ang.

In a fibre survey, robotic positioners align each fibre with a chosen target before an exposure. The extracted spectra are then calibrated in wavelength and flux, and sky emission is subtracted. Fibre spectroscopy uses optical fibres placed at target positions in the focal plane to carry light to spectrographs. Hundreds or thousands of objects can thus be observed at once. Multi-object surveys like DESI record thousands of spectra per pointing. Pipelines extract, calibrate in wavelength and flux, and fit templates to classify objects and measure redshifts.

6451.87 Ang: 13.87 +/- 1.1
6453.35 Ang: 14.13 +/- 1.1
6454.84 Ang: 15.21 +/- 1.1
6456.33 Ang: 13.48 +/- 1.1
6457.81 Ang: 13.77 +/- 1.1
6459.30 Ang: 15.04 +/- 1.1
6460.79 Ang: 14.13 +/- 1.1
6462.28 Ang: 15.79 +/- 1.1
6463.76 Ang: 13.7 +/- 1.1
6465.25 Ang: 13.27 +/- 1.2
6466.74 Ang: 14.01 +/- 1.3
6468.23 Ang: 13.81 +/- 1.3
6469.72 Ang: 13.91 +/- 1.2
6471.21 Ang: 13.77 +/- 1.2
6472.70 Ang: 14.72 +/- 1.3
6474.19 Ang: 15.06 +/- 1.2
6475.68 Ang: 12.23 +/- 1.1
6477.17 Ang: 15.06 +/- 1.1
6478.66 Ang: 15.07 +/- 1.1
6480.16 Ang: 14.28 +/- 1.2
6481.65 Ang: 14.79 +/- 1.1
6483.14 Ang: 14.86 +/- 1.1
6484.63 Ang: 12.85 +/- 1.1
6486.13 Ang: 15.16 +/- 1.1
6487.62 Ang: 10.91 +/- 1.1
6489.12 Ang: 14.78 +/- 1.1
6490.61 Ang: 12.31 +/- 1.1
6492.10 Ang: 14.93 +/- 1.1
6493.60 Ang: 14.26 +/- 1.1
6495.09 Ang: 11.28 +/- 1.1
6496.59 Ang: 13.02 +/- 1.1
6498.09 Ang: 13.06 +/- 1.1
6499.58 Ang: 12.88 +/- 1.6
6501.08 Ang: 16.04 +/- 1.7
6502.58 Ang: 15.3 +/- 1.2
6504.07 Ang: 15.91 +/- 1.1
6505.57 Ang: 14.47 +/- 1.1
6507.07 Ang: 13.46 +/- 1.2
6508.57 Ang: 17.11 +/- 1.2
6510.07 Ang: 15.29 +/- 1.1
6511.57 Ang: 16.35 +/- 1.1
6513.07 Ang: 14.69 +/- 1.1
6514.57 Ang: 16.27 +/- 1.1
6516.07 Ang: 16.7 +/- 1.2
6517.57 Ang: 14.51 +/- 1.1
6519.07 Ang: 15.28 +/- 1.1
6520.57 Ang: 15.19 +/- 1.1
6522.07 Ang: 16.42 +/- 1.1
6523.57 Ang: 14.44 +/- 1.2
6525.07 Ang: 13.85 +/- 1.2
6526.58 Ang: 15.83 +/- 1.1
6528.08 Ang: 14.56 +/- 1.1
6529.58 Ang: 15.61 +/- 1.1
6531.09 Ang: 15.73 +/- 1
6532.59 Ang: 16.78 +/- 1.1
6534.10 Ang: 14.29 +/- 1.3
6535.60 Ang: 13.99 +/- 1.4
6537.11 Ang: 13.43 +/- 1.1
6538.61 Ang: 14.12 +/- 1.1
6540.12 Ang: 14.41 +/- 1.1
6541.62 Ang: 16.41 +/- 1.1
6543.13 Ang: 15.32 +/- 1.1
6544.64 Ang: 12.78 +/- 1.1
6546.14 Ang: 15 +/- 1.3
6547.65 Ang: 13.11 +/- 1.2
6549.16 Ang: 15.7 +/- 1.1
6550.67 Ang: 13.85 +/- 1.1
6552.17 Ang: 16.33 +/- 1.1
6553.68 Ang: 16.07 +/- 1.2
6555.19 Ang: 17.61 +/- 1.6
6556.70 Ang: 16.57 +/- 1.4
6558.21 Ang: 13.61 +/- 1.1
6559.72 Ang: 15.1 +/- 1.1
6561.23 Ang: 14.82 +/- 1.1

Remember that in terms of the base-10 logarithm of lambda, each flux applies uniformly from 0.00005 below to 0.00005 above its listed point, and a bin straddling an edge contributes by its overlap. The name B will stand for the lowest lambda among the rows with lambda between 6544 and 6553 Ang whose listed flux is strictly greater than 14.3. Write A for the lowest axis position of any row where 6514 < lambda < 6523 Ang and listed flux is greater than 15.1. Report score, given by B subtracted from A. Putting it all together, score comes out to -31.6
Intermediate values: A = 6514.57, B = 6546.14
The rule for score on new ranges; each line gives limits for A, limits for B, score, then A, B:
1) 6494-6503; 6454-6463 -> 46.2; 6501.08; 6454.84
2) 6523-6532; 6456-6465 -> 67.3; 6526.58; 6459.30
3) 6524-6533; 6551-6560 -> -25.6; 6526.58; 6552.17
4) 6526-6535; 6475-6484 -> 49.4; 6526.58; 6477.17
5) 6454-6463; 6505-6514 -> -50.7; 6454.84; 6505.57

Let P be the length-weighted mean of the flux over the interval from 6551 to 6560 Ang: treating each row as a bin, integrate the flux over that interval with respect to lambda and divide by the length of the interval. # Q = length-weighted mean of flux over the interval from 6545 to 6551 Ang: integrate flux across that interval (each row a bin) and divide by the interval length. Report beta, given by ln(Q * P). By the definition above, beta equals 5.43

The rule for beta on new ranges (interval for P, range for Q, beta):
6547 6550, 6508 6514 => 5.43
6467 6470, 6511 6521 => 5.38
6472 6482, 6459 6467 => 5.33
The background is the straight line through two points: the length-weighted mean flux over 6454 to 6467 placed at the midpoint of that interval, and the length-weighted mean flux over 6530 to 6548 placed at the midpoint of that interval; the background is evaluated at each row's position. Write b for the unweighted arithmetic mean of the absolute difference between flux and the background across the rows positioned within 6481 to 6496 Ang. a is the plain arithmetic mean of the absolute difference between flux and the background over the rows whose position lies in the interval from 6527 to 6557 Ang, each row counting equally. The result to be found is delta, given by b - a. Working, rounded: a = 1.15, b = 1.3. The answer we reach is 0.15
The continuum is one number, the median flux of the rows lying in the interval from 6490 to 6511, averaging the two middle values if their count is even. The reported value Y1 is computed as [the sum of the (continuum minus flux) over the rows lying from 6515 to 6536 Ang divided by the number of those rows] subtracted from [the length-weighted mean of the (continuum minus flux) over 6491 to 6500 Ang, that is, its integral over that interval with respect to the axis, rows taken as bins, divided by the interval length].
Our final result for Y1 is 2.0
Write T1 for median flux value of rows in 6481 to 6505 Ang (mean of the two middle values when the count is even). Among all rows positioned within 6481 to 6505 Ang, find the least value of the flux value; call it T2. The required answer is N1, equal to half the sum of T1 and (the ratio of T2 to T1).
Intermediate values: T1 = 14.5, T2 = 10.91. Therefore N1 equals 7.6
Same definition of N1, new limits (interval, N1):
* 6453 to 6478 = 7.4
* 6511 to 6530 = 8.1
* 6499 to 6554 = 8.1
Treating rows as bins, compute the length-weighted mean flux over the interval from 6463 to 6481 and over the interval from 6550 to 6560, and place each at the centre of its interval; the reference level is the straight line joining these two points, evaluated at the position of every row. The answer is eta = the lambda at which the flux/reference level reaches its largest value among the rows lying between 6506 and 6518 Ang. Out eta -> 6508.57 Ang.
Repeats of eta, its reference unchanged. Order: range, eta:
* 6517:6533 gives 6532.59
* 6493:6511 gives 6508.57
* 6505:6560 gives 6508.57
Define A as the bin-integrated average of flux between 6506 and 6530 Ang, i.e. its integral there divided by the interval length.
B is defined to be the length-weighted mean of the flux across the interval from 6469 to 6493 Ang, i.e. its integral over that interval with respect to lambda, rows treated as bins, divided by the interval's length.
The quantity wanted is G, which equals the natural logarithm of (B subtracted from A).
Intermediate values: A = 15.3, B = 14.0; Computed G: 0.3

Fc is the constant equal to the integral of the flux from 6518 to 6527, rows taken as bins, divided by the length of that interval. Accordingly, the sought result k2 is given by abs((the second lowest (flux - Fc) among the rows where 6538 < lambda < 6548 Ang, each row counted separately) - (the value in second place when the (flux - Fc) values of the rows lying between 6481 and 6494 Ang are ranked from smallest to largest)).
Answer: 0.8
